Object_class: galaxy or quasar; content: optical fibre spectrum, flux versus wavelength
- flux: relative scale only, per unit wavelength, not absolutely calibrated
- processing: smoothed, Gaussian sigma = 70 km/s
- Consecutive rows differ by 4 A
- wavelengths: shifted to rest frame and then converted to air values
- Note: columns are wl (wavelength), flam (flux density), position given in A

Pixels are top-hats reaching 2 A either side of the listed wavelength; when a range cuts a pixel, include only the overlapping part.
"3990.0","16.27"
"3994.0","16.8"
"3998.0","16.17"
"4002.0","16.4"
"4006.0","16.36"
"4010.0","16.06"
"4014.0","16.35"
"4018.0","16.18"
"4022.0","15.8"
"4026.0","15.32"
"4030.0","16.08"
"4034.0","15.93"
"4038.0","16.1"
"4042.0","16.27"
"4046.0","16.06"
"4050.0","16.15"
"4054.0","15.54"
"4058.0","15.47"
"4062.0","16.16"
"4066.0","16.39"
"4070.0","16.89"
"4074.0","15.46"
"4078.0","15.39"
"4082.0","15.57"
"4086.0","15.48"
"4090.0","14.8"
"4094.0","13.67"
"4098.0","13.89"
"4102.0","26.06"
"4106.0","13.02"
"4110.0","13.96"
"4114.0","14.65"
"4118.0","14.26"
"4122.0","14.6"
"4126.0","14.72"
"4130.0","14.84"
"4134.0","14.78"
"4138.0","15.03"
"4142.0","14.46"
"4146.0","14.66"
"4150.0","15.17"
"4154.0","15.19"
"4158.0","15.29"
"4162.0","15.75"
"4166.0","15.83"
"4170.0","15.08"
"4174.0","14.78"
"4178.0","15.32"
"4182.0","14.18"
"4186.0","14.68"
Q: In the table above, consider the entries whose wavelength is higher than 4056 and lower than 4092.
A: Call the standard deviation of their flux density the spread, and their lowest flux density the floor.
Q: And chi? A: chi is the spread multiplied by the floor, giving 9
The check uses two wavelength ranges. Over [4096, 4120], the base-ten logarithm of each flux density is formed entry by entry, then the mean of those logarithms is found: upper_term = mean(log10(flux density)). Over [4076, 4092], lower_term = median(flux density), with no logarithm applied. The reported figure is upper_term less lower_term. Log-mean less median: -14.2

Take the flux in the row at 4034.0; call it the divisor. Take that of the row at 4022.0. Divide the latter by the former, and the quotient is 0.99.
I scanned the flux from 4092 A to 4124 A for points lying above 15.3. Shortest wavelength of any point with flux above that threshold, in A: 4102.0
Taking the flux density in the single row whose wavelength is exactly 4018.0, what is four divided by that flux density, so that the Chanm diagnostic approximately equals 0.247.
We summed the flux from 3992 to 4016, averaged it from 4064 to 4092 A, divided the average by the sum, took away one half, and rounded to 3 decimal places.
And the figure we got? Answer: -0.340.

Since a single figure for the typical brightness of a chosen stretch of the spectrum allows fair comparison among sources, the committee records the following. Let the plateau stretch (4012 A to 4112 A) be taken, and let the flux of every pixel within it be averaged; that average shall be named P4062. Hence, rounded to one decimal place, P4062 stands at 15.9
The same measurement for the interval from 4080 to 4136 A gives 15.3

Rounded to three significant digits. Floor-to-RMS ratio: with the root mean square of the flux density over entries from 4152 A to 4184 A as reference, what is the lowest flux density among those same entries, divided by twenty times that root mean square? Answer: 0.0467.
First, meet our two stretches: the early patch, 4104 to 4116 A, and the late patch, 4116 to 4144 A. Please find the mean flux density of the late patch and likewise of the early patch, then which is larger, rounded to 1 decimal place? 14.7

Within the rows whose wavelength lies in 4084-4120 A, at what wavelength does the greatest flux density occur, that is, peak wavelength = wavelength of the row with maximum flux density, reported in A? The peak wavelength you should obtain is 4102.0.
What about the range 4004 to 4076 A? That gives 4070.0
